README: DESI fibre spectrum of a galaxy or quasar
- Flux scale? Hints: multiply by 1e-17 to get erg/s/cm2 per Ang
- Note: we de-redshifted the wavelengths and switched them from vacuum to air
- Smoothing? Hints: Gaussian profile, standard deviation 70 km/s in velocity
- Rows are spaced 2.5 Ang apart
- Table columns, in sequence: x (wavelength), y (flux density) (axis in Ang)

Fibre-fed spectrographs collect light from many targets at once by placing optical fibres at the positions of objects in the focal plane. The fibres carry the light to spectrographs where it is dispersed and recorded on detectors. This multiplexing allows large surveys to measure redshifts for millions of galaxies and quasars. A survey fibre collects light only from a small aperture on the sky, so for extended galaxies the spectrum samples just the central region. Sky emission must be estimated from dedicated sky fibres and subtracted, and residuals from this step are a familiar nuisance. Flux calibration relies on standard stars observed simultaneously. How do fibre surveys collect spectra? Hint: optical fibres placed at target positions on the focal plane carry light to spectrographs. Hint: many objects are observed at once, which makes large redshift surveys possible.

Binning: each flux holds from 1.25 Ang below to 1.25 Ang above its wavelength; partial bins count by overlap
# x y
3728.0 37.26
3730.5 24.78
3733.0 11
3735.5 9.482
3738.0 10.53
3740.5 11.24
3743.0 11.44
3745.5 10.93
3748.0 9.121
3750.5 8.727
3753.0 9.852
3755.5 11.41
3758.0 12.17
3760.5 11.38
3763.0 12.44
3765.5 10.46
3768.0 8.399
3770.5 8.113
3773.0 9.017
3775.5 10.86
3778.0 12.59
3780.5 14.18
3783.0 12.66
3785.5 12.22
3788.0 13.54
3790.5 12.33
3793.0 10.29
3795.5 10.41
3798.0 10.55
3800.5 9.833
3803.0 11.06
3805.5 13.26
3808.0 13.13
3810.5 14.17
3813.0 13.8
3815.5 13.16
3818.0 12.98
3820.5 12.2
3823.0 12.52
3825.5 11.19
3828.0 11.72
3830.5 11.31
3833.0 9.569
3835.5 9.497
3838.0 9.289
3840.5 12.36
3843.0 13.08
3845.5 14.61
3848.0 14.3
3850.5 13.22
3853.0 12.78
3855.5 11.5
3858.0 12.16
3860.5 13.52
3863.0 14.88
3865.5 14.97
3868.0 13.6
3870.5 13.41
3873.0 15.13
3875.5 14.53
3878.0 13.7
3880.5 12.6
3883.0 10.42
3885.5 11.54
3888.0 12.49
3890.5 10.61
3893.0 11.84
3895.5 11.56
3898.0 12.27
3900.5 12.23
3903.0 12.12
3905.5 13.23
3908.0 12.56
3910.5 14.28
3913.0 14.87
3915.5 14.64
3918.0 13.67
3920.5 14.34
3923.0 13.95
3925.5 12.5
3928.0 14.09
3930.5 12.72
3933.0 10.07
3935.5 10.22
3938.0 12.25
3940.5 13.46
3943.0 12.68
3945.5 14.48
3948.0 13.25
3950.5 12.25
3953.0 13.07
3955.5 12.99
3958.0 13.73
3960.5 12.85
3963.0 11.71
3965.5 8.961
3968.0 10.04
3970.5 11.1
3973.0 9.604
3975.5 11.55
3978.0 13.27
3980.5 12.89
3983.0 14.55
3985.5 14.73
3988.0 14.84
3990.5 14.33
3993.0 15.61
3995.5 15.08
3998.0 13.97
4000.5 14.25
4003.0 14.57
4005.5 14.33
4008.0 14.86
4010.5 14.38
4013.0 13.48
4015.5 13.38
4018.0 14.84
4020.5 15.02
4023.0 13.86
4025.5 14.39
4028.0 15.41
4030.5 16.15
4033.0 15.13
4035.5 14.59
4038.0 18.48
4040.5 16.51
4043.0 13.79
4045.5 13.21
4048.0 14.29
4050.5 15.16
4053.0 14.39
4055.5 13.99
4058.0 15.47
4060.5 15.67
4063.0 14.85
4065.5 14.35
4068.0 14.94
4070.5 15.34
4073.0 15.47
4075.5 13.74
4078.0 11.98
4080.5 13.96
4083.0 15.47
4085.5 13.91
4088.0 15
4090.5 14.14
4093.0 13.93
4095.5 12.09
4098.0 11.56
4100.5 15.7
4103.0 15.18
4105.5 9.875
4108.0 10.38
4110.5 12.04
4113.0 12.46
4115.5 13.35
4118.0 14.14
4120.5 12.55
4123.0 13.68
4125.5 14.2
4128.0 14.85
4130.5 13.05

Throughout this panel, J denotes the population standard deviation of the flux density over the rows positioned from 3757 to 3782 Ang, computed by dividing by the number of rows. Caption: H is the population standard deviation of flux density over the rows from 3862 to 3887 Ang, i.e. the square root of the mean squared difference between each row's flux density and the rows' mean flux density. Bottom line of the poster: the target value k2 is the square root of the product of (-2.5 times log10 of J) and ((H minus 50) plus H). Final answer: 5.7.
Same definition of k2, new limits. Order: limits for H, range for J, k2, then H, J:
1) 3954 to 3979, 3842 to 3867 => 2.4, 1.56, 1.12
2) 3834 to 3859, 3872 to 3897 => 4.5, 1.69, 1.50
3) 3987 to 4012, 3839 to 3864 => 1.6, 0.46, 1.05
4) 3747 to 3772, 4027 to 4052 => 4.3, 1.51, 1.43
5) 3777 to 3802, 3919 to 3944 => 4.2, 1.42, 1.41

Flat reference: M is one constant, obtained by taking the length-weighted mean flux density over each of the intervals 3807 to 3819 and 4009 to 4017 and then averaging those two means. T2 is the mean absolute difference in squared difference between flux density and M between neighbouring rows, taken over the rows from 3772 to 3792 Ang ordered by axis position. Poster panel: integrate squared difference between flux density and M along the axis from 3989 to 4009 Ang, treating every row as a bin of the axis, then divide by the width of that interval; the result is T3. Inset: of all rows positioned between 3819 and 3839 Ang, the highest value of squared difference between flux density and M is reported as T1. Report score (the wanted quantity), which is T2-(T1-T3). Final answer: -14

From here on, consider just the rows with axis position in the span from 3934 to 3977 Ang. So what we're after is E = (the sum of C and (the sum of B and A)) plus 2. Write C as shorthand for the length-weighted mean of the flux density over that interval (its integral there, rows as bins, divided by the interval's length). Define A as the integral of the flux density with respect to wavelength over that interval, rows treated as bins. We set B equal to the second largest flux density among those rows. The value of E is 544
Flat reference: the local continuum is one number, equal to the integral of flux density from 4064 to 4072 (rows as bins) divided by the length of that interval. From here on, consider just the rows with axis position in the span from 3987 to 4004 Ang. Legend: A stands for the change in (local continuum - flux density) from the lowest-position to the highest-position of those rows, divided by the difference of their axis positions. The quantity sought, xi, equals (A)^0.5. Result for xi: 0.13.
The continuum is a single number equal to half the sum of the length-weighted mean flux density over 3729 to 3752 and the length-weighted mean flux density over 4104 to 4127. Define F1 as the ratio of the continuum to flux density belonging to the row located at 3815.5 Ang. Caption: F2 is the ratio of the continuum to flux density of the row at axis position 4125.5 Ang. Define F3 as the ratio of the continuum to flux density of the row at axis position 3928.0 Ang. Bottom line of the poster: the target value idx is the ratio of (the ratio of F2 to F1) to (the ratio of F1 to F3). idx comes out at 0.9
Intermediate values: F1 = 0.94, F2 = 0.9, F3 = 0.88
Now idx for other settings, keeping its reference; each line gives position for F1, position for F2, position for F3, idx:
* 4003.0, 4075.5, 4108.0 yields 1.5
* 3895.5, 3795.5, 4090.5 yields 0.9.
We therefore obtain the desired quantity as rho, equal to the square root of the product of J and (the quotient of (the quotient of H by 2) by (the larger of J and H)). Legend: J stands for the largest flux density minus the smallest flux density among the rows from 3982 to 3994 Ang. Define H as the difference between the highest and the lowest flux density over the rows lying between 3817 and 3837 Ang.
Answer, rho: 0.800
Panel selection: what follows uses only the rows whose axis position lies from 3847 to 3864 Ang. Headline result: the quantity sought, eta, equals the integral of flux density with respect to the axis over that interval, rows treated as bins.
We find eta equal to 224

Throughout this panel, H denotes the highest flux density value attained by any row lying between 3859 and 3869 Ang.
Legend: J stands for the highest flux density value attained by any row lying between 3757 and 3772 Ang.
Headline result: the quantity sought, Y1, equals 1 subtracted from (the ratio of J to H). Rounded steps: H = 14.97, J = 12.44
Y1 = -0.17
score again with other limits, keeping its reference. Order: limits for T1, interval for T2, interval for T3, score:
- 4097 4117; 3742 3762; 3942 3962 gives -7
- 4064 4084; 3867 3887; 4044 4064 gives 1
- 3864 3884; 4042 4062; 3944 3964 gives -8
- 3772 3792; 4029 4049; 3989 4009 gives -13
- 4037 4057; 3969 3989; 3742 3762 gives -9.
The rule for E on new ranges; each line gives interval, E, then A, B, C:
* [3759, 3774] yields 174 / 150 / 11.38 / 10.0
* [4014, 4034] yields 327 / 295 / 15.41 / 14.8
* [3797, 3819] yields 302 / 274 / 13.8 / 12.5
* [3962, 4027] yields 905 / 875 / 15.08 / 13.5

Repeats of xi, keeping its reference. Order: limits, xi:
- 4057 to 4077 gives 0.31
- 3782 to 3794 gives 0.49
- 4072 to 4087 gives 0.35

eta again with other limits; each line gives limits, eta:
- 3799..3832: 406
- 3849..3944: 1227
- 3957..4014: 755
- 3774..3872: 1213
